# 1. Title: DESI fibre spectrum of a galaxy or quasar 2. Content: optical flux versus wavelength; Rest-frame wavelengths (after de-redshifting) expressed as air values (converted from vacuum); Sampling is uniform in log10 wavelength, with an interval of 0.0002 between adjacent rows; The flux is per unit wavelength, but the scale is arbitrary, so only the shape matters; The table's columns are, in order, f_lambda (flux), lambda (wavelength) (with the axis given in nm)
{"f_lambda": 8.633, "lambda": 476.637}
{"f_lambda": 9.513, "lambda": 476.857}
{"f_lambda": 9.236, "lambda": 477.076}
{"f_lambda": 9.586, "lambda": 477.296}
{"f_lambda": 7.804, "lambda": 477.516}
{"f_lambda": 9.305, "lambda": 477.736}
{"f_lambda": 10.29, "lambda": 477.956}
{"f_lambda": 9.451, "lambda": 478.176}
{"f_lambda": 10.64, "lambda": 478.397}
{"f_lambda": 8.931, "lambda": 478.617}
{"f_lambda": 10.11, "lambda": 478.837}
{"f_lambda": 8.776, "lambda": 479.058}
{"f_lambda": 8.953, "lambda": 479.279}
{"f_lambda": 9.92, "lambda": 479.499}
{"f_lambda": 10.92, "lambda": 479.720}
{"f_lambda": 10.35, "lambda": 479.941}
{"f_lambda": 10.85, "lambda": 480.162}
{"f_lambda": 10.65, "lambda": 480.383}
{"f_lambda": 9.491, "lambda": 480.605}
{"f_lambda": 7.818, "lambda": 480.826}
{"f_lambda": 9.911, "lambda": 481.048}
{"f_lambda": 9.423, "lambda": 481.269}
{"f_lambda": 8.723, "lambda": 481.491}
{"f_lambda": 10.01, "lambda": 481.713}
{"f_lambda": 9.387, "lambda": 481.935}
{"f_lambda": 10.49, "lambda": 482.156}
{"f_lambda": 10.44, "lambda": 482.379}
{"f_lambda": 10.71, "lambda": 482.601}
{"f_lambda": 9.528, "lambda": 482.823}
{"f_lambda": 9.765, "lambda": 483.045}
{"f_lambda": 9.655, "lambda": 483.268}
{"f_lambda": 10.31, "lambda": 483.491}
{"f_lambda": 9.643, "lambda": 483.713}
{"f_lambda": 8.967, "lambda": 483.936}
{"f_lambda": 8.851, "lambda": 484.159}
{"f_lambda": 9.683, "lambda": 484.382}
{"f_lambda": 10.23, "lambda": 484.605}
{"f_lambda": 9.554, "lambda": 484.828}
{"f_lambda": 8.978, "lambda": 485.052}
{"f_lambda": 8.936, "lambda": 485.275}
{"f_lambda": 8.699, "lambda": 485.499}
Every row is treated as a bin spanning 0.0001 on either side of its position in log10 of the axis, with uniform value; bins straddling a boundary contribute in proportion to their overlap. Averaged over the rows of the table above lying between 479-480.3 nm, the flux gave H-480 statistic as 10.0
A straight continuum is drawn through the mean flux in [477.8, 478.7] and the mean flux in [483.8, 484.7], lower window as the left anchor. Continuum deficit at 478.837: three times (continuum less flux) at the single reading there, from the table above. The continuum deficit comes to -1.0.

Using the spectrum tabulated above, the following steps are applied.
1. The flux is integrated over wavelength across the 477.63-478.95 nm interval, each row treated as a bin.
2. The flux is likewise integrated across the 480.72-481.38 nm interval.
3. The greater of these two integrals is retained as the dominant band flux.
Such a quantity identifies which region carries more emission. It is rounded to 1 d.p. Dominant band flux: 12.9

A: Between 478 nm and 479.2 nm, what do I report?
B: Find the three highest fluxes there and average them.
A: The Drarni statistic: 10.1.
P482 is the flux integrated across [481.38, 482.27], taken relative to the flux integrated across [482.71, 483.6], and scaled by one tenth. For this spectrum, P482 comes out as 0.098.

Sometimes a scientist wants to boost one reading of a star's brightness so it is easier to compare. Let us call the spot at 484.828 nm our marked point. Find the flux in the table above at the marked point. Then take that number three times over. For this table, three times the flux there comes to 29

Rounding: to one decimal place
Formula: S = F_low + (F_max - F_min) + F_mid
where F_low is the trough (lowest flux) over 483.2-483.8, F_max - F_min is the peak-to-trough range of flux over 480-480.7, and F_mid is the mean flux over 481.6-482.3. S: 21.0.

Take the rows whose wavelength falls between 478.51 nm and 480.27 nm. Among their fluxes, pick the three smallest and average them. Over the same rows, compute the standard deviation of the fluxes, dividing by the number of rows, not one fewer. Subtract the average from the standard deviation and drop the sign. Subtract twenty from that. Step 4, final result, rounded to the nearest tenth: -11.9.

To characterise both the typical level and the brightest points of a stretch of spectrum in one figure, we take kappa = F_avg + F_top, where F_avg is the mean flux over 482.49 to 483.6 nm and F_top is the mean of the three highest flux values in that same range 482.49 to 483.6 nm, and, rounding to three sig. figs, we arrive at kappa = 20.3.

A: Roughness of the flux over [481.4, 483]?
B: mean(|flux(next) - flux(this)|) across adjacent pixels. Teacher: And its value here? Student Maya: 0.75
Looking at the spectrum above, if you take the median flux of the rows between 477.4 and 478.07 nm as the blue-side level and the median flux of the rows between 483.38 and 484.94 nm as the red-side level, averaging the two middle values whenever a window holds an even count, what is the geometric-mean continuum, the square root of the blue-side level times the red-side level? 9.5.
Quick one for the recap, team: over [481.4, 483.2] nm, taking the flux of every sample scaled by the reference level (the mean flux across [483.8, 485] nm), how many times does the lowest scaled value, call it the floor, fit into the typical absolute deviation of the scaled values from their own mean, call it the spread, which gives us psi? 0.061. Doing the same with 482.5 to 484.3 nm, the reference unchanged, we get 0.049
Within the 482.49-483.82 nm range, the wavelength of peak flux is 482.601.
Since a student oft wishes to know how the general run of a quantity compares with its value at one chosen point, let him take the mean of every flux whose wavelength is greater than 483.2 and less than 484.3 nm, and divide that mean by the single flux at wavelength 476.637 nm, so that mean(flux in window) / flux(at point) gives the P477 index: 1.10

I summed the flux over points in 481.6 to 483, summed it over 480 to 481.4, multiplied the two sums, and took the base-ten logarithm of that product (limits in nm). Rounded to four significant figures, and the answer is 3.547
